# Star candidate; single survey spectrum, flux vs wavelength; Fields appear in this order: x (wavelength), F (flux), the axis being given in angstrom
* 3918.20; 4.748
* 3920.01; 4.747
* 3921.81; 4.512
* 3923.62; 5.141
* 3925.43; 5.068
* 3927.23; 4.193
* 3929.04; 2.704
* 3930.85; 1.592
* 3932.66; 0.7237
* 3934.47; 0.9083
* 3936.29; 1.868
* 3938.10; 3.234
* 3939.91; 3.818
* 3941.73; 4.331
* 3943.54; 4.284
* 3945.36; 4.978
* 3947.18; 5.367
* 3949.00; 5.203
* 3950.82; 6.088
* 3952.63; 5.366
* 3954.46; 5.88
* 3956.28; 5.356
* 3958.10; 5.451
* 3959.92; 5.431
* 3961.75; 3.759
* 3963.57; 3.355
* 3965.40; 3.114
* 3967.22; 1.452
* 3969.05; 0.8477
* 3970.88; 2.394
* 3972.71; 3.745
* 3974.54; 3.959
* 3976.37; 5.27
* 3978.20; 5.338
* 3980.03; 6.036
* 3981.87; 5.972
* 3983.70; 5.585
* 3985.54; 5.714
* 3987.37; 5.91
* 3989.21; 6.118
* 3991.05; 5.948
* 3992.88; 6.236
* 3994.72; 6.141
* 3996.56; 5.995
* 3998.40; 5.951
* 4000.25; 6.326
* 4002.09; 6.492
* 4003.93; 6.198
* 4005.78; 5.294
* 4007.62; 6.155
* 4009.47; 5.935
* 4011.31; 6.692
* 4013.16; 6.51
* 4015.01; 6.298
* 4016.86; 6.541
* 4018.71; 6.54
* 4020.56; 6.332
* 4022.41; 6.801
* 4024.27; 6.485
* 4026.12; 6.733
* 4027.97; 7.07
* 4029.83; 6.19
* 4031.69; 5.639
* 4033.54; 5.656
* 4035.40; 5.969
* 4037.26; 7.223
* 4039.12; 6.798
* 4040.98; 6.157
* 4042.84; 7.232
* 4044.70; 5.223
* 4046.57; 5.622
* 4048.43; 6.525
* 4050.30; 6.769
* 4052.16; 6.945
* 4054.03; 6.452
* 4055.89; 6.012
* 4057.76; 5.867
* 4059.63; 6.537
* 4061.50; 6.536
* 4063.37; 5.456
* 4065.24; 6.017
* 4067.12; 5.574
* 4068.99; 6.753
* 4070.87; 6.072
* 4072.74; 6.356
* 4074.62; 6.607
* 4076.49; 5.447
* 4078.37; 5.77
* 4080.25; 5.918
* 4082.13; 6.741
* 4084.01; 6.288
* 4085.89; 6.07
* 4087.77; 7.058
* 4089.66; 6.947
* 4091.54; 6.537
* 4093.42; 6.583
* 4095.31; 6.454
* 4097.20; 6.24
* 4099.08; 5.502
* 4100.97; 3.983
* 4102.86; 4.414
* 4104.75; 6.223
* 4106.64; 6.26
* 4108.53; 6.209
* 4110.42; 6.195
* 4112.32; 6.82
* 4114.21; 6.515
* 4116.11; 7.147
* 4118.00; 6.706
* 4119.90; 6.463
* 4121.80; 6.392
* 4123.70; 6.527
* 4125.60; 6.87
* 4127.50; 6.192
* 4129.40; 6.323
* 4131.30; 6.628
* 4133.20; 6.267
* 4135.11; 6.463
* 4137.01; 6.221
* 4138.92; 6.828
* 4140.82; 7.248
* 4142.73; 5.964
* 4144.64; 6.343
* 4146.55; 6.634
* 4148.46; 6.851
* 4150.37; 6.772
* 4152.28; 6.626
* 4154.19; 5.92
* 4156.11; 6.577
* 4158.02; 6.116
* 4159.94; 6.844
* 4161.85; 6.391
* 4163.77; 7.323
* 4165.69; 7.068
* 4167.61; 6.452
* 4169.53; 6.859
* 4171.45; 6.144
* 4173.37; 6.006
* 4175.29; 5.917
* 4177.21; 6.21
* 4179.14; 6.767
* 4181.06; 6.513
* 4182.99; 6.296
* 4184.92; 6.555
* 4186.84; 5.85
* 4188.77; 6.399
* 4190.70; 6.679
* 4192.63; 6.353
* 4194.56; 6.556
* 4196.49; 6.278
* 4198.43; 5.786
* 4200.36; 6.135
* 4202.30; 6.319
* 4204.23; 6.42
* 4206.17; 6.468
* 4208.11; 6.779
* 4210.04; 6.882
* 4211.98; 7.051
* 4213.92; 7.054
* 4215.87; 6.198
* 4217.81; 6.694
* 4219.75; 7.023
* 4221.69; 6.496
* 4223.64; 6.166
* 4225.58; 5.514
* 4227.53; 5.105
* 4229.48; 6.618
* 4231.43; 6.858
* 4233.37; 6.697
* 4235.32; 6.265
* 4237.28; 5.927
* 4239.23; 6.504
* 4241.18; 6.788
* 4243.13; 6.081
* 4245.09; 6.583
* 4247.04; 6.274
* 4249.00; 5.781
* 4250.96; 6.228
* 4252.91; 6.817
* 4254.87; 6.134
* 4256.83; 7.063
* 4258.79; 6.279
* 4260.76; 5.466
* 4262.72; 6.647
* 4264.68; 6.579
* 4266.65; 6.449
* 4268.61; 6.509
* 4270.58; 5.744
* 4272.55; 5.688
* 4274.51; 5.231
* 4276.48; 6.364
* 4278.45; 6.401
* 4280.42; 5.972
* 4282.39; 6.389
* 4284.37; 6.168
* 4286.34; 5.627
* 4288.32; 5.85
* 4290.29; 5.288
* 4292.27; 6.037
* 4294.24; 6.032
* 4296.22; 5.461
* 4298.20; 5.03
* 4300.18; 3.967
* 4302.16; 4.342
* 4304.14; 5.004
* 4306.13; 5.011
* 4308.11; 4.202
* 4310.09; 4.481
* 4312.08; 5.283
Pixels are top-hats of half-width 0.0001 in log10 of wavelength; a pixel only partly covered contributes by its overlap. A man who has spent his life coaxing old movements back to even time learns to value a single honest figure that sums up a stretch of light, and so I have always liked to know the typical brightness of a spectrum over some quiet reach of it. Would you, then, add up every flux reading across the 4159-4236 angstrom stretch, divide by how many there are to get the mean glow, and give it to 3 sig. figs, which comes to 6.45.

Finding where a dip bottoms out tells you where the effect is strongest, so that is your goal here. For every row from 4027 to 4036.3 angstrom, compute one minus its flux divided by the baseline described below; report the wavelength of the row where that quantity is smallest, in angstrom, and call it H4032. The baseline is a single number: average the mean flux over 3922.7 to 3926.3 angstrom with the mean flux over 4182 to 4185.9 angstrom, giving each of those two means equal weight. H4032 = 4027.97 angstrom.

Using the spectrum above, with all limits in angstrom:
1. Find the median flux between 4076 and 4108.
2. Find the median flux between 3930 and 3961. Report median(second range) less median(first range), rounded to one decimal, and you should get -1.3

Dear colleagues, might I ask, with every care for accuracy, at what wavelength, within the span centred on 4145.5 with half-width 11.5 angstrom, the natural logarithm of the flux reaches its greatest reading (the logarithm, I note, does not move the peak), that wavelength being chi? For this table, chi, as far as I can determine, 4140.82 angstrom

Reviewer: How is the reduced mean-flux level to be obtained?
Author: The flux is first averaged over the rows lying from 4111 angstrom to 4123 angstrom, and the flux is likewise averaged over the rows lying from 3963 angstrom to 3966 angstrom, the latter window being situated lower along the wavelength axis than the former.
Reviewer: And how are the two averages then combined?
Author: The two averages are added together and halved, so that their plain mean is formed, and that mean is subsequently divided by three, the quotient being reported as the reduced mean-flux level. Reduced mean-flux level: 1.65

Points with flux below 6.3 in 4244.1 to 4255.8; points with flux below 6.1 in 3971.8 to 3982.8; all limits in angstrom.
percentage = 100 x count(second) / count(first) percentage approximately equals 150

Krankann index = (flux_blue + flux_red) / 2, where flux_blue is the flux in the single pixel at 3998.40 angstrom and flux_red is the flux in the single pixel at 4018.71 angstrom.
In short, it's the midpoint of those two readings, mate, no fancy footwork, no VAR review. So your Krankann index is 6.25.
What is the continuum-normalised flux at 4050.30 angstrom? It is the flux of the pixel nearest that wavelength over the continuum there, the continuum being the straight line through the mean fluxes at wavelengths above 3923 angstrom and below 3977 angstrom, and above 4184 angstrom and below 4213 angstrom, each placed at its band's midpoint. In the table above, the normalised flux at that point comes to 1.39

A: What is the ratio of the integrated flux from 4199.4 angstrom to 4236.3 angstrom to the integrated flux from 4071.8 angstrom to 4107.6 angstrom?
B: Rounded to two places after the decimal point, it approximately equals 1.10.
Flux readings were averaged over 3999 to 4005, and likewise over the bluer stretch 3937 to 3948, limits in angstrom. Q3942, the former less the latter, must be 2.00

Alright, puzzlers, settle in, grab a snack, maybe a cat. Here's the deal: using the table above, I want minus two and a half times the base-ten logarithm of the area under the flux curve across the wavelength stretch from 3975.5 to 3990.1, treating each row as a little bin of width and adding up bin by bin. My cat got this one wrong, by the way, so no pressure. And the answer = -4.81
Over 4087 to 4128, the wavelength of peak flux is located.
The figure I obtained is 4116.11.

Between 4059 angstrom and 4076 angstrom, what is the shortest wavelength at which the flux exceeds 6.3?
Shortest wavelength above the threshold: 4059.63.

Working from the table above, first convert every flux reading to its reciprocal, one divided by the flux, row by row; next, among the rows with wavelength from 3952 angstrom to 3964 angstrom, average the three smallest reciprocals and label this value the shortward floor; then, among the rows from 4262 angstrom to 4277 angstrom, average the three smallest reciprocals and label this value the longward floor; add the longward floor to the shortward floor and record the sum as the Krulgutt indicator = 0.331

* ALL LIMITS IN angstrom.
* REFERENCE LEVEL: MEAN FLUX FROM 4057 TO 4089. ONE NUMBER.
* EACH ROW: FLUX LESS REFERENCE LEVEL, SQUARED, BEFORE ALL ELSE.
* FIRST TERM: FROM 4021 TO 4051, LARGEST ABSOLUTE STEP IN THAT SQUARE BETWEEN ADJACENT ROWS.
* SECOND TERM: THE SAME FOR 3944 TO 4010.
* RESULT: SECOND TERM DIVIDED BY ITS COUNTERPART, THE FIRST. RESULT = 13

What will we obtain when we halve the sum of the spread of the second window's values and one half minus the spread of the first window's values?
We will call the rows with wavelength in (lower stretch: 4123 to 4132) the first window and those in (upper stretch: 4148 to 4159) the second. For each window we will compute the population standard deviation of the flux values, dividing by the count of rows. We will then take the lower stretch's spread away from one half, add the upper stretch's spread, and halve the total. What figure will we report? 0.30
